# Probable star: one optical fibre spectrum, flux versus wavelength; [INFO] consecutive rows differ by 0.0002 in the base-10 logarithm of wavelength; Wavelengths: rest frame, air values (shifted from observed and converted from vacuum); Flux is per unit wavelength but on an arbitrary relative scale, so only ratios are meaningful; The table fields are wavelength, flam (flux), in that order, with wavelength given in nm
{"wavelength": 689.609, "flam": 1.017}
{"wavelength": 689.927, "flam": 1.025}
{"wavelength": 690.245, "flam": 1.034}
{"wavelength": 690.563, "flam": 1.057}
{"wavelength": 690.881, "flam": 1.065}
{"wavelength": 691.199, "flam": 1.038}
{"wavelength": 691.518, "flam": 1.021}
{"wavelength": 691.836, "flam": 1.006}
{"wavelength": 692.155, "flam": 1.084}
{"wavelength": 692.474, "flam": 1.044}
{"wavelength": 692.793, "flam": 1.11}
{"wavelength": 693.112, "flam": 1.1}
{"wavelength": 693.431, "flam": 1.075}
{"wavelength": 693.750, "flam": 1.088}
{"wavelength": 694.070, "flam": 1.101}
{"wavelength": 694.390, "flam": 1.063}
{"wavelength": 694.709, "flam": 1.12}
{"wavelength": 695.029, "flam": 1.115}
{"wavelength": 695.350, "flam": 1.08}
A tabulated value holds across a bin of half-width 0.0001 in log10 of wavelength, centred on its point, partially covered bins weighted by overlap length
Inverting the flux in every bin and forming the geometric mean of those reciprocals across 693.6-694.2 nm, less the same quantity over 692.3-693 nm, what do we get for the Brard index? -0.015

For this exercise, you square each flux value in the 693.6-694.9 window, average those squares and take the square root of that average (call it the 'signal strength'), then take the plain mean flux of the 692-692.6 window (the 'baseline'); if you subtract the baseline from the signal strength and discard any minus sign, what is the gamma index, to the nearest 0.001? 0.029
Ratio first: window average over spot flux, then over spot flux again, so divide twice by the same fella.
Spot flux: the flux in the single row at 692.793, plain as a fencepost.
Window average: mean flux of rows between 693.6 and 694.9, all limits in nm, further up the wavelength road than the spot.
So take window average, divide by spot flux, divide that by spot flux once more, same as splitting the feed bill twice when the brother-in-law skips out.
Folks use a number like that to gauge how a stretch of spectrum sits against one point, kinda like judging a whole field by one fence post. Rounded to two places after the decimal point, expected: 0.89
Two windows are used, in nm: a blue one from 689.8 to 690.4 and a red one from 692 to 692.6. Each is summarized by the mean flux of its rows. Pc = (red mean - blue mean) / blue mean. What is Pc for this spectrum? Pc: 0.034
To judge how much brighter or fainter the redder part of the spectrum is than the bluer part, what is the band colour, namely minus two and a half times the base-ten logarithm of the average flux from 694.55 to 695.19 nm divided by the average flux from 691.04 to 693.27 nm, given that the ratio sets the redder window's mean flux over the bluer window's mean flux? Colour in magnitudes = -0.06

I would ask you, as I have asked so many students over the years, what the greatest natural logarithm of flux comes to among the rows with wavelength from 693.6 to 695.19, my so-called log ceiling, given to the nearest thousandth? 0.113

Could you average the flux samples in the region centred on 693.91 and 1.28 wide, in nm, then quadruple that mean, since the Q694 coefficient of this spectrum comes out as 4.33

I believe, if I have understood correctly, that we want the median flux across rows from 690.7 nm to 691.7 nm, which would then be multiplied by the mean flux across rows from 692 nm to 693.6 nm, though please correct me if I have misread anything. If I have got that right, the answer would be 1.12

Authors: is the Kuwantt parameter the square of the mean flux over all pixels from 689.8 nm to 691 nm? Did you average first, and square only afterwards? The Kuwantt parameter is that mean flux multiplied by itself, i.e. 1.09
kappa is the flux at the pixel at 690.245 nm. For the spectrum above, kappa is 1.034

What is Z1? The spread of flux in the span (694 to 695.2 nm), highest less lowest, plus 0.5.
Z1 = 0.557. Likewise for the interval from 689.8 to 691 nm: 0.540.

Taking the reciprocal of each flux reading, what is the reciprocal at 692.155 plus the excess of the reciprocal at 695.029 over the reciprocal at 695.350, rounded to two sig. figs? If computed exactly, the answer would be 0.89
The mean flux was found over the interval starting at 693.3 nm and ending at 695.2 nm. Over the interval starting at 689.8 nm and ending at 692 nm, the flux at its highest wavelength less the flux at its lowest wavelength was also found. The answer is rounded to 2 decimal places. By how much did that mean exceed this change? 1.11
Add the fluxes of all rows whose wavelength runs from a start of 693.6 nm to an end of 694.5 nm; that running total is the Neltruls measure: 3.3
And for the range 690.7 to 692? 4.1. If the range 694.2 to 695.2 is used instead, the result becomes 3.3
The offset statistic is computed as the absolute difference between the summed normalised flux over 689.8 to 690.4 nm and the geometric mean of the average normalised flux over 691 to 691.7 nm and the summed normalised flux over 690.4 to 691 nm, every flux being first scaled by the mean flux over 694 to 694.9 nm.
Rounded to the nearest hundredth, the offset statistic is 0.53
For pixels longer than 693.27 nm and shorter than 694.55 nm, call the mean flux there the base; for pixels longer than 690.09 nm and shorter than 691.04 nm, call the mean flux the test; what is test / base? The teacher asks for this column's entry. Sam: 0.972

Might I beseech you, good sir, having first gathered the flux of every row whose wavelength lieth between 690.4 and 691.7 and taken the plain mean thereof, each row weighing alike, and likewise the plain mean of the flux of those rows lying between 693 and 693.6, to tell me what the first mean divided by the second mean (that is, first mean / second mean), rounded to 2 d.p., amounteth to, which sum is 0.96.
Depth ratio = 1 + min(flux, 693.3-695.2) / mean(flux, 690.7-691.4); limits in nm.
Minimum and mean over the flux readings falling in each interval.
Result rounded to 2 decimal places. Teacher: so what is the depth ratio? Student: 2.01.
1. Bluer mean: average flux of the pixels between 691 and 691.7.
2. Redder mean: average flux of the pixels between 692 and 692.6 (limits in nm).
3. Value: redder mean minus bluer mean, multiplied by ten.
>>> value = 0.3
